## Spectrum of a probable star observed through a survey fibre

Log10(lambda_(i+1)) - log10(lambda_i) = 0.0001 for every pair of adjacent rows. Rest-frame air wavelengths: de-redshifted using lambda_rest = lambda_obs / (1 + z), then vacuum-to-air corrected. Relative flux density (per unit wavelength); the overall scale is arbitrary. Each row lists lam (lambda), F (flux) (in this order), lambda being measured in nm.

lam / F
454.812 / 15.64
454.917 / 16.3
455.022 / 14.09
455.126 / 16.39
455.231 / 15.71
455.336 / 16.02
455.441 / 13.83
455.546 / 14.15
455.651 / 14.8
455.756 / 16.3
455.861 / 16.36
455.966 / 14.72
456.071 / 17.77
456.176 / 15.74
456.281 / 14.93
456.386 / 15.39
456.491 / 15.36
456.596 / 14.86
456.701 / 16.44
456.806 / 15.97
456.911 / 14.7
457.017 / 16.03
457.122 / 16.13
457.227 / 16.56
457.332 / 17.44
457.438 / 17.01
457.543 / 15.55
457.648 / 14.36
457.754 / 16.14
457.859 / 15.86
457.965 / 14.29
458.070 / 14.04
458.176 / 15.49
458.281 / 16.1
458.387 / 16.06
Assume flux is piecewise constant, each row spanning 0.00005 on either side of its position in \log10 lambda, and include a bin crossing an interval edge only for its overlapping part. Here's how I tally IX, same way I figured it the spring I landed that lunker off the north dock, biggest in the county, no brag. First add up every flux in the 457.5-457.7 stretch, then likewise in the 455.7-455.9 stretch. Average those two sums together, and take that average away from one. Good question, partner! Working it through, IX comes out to -30.3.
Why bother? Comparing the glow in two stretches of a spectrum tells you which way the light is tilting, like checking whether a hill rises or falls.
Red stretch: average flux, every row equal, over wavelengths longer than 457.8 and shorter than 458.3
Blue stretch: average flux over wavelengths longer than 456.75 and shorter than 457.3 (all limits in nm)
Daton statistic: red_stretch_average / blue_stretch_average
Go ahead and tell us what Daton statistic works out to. 0.95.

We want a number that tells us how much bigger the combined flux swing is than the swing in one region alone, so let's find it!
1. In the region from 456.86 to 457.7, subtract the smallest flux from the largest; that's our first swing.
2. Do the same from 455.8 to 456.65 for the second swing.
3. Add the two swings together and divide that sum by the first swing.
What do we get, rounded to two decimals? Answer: 1.99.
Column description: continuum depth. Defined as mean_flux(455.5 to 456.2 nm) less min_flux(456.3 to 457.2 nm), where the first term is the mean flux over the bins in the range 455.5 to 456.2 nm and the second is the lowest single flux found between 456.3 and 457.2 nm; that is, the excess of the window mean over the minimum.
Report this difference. 1.0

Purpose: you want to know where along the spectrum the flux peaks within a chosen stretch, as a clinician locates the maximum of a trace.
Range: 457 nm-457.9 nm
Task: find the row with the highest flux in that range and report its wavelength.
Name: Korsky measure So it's 457.332 nm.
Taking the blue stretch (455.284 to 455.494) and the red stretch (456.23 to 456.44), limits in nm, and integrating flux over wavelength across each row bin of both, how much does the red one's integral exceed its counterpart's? 0.06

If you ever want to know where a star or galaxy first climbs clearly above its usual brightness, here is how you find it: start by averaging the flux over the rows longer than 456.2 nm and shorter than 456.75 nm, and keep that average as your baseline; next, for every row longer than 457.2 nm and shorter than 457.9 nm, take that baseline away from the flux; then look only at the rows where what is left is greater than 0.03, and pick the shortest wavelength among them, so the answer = 457.227 nm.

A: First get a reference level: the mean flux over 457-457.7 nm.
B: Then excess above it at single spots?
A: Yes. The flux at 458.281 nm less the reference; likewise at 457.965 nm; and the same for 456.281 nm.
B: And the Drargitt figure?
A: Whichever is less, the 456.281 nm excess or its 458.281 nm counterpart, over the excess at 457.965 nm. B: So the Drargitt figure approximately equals 0.7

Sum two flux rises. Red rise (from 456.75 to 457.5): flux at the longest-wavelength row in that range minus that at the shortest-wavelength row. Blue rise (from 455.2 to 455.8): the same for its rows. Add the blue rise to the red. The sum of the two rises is 1.6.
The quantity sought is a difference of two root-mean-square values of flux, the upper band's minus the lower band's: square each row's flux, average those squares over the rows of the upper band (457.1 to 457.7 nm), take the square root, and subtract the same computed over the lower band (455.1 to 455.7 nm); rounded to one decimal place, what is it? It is 1.0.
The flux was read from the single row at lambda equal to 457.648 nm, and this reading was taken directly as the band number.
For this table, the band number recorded 14.36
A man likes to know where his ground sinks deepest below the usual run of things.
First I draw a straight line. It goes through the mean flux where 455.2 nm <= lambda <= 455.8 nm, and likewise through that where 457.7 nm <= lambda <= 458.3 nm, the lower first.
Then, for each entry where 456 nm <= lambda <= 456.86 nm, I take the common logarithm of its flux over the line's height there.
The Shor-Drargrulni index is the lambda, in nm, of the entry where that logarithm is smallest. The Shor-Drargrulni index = 456.596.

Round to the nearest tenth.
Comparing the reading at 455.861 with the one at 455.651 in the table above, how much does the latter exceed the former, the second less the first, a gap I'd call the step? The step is -1.6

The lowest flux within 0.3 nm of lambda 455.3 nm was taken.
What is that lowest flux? 13.83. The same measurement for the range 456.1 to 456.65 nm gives 14.86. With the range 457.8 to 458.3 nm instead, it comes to 14.04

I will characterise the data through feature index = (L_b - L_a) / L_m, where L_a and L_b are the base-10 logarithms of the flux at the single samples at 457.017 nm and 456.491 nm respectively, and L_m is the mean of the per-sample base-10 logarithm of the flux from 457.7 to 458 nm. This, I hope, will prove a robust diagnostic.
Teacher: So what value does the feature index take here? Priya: -0.016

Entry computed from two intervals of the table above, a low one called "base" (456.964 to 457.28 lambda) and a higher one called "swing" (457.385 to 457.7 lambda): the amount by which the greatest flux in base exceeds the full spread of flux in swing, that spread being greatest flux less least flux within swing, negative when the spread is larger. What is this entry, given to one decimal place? 13.9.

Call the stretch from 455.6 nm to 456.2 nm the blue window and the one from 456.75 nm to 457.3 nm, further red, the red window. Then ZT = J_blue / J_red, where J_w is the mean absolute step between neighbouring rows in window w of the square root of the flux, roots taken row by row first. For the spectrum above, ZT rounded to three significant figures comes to 2.08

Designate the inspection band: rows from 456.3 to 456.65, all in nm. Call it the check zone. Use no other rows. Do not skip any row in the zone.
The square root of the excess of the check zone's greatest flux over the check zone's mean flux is 0.43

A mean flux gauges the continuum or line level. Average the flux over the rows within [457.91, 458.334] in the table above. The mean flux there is 15.0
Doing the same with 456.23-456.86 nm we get 15.5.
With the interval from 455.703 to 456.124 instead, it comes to 16.3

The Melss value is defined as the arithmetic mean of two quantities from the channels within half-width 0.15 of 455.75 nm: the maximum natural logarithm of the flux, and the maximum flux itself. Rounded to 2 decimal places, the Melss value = 9.58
